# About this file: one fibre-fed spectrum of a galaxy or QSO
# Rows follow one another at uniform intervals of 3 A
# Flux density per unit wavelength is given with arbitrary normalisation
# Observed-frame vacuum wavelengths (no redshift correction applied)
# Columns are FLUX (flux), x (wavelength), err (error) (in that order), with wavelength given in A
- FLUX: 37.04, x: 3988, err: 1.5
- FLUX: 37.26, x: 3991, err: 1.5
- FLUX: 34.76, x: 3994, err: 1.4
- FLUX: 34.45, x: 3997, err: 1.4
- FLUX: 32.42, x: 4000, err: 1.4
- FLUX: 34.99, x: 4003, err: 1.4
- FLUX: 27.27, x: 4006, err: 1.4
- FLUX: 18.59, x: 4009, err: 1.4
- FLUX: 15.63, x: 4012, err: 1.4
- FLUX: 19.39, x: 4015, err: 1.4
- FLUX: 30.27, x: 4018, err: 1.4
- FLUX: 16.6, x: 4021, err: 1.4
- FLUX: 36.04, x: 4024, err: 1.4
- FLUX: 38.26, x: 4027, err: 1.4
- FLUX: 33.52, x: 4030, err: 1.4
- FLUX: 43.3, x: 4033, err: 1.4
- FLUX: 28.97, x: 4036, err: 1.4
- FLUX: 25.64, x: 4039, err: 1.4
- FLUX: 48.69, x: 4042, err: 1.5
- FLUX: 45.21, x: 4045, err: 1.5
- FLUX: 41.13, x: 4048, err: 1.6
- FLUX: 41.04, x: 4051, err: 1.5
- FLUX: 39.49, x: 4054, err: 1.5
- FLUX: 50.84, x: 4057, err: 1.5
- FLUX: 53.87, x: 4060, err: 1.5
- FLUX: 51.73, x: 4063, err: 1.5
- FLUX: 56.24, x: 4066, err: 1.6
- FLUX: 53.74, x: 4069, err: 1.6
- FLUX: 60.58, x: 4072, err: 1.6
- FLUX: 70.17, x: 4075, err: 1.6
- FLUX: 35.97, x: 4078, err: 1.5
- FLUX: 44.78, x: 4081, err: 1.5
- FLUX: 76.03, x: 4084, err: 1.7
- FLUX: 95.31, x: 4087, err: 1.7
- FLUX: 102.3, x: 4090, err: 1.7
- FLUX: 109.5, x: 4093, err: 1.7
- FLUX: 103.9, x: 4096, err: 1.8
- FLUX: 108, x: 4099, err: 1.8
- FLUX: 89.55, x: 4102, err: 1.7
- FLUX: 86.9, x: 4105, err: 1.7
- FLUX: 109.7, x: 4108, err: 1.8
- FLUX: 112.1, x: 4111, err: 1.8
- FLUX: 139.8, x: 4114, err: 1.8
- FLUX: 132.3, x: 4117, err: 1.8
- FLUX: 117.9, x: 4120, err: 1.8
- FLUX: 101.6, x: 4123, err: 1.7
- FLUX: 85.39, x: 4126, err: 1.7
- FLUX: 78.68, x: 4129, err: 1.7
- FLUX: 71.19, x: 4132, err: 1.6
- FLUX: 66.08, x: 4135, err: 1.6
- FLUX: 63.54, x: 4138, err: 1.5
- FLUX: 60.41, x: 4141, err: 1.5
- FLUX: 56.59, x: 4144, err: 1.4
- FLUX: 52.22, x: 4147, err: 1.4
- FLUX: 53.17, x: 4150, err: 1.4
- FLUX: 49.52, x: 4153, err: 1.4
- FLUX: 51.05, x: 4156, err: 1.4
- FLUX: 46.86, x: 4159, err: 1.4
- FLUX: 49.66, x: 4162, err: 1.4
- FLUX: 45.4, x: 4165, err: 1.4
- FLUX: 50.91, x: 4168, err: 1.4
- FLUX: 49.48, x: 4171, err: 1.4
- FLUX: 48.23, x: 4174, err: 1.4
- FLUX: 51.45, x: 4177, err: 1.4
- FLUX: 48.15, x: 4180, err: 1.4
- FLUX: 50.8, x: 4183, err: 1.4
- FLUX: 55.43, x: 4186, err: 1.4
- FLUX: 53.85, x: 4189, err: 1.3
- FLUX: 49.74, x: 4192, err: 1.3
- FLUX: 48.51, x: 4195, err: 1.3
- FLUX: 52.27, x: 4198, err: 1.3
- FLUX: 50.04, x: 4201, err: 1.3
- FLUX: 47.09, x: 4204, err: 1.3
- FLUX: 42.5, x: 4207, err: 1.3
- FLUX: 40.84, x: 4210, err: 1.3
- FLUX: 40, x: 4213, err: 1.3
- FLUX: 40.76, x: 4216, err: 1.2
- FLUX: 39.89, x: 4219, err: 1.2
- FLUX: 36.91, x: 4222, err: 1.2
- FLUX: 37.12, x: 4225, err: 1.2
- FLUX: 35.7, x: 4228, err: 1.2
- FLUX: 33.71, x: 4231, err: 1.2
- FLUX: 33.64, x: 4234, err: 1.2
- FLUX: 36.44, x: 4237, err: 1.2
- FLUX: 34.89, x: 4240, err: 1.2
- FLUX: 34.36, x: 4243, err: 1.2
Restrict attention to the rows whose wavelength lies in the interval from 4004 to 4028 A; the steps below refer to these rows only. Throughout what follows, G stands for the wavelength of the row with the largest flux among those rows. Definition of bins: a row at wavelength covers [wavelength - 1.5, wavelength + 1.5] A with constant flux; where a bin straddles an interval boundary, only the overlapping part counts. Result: 4027 A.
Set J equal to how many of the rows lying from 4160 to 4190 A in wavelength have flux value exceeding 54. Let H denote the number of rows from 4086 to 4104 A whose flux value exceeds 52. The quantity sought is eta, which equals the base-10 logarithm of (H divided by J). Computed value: 0.78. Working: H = 6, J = 1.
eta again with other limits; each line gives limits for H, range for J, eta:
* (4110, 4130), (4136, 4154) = 0.37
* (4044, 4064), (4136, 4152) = -0.48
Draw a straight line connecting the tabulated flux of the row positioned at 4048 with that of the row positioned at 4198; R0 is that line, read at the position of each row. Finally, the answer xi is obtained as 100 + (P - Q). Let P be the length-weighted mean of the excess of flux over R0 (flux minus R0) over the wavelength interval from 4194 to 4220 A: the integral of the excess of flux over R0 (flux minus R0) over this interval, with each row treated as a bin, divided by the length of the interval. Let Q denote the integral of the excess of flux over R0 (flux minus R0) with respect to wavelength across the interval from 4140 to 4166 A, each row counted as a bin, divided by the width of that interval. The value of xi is 89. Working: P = -8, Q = 2.7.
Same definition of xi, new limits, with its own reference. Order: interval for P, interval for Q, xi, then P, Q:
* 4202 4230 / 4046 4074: 78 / -13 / 8.1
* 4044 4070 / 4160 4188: 107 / 6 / -0.5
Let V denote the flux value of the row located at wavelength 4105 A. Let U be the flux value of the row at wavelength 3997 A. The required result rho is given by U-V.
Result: -52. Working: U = 34.45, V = 86.9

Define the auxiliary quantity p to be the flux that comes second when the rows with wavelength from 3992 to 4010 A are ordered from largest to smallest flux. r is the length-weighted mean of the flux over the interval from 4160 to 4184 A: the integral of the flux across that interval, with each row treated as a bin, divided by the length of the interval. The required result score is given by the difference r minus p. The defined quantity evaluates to 14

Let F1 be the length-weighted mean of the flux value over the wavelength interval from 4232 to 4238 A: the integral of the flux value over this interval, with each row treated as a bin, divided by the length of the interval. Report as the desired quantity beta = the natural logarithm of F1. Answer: 3.55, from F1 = 35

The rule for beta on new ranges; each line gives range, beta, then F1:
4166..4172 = 3.91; 50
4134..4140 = 4.16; 64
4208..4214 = 3.70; 41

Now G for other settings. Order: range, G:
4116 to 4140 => 4117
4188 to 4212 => 4189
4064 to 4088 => 4087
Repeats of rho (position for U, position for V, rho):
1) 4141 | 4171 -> 11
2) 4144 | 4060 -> 3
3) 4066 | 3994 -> 21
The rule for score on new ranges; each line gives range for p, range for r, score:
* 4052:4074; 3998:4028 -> -29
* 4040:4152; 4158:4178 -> -83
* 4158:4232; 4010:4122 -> 10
